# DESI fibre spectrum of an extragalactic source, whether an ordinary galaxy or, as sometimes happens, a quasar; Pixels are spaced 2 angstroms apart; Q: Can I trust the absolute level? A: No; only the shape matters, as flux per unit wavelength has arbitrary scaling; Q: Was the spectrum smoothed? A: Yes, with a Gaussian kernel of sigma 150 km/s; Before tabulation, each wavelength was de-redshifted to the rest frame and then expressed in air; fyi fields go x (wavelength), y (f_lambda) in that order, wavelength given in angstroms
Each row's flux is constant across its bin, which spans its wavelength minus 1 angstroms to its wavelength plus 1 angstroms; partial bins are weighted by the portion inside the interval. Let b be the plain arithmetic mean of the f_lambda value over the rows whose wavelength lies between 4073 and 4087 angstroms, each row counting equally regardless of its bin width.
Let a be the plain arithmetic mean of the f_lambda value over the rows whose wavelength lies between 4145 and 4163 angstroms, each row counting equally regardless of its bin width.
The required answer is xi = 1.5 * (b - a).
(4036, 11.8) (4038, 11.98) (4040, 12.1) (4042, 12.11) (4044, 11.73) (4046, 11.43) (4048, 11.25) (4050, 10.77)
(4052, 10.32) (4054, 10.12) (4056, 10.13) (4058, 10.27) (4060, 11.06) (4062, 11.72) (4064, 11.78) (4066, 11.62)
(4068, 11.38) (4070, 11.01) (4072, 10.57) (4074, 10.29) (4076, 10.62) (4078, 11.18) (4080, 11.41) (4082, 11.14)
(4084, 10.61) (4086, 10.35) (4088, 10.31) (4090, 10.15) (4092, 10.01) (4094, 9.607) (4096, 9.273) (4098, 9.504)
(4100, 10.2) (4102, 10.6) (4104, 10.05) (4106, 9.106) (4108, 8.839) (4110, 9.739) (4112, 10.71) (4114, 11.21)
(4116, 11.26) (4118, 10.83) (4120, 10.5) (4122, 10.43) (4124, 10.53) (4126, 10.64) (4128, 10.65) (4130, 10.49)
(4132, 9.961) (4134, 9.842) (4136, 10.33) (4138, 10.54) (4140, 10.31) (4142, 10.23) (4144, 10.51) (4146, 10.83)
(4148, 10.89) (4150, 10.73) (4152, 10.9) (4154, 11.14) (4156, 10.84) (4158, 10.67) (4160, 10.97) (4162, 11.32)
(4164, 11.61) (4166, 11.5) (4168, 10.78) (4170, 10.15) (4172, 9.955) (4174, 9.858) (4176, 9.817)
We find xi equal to -0.18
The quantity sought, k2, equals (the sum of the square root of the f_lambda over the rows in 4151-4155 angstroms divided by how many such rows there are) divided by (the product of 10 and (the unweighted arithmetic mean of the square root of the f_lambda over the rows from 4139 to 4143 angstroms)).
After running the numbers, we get 0.1036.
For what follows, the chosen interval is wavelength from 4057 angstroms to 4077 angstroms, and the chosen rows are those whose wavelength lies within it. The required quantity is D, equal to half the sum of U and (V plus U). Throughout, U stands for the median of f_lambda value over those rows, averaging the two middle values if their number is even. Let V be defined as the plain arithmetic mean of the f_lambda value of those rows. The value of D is 16.6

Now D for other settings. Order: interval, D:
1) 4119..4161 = 15.8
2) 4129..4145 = 15.5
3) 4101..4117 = 15.4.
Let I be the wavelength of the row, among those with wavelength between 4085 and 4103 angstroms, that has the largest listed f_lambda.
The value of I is 4102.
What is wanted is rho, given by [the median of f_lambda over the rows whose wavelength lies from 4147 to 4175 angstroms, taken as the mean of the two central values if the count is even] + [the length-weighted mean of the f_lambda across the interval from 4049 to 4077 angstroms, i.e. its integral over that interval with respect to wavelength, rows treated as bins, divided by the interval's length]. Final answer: 21.7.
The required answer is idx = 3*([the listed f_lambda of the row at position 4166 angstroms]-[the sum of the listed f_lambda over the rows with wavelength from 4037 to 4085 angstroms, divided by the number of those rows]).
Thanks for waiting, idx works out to 1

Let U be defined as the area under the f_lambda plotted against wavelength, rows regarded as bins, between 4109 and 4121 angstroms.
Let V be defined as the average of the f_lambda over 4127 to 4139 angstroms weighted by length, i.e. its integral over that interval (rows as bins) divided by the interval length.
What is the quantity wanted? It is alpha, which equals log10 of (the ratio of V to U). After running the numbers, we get -1.10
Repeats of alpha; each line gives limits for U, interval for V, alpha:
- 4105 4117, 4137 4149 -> -1.06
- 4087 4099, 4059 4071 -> -1.01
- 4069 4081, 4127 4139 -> -1.10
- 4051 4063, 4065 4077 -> -1.07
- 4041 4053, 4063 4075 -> -1.09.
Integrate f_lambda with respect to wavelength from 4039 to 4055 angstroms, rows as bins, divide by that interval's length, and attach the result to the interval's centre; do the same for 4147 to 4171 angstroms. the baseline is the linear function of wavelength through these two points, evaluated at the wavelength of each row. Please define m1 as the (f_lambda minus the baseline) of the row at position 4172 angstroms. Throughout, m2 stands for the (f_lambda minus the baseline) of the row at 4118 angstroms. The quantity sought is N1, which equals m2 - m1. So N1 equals 0.7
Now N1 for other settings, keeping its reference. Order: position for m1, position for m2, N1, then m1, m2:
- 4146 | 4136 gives -0.5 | -0.2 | -0.7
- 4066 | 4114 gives -0.3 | 0.4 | 0.1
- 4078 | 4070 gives -0.2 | 0.0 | -0.2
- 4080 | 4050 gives -0.7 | 0.3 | -0.5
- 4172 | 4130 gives 0.4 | -1.0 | -0.5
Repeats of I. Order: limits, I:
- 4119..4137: 4128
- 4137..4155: 4154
